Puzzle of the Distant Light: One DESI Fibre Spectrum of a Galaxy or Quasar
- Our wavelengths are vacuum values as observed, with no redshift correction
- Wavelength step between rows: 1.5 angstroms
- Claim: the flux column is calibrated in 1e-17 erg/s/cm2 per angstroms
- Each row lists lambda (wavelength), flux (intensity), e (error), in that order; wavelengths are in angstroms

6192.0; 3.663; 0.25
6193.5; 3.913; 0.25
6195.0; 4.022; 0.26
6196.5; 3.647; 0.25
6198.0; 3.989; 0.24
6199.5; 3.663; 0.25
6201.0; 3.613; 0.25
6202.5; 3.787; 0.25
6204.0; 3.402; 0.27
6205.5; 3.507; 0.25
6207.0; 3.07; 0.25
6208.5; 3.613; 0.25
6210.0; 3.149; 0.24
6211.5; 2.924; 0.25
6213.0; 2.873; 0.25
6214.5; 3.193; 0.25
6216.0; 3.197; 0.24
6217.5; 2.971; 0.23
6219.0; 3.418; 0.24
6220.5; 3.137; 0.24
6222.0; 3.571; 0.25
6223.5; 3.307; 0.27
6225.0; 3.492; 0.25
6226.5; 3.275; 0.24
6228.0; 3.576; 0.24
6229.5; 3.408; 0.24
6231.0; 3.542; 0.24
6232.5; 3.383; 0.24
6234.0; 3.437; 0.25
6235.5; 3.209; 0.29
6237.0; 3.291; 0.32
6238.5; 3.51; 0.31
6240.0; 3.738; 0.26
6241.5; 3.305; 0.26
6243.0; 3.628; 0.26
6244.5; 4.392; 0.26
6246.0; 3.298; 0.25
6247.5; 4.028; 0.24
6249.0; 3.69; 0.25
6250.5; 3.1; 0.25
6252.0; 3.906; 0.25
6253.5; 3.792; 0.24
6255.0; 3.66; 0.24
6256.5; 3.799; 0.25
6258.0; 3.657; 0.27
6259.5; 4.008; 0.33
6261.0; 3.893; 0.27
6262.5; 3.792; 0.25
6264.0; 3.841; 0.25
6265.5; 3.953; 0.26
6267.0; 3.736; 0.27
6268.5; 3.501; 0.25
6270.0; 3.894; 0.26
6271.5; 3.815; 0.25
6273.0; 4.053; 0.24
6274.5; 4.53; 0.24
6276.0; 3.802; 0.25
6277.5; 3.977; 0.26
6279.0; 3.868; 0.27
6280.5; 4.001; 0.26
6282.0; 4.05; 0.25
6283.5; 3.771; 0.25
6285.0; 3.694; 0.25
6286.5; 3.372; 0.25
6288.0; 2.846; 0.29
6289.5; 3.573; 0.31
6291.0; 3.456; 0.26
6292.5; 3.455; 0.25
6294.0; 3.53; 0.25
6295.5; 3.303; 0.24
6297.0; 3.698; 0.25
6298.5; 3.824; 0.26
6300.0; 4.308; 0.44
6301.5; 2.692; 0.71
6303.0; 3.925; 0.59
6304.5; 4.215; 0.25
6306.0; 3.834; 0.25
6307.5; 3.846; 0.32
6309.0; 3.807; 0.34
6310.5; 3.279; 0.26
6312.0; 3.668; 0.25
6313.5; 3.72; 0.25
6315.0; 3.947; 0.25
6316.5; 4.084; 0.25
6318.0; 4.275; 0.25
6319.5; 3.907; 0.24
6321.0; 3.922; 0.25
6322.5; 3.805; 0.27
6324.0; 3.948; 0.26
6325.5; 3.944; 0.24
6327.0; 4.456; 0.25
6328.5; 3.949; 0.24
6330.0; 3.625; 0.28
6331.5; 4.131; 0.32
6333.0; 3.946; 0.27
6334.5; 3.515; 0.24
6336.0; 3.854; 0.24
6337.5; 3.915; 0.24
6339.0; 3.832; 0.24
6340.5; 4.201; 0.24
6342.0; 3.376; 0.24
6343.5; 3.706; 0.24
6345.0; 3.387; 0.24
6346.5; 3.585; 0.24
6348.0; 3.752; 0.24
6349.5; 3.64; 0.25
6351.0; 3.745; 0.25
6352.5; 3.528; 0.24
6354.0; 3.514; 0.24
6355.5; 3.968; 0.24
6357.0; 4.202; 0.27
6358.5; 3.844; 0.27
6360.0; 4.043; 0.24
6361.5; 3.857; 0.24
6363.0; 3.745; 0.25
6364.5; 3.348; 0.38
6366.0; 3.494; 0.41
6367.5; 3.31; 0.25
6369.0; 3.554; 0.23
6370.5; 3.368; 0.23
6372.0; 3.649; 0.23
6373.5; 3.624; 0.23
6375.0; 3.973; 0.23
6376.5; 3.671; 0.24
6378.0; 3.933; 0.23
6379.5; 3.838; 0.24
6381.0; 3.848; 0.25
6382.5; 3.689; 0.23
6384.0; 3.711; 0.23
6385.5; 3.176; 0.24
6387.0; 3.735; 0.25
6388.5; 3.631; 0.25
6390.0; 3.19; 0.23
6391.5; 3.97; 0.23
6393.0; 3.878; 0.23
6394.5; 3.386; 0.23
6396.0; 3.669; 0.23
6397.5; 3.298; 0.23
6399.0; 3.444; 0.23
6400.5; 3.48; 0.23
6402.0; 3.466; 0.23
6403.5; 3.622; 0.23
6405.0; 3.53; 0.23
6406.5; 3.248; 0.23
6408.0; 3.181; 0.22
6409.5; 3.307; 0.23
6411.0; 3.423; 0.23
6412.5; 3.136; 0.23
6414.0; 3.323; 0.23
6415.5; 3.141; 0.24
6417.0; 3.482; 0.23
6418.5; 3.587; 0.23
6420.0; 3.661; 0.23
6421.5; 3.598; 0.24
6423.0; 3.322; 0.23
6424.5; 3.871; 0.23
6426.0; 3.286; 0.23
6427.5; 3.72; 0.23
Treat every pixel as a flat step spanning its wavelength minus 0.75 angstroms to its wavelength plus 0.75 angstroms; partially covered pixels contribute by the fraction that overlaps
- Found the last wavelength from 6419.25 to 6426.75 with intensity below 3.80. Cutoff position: 6426.0 angstroms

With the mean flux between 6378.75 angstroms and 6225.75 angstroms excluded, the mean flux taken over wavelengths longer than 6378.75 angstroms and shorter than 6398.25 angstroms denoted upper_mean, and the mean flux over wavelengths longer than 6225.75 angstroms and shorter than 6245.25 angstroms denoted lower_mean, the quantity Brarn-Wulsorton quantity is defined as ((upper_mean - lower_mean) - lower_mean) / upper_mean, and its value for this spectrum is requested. -0.94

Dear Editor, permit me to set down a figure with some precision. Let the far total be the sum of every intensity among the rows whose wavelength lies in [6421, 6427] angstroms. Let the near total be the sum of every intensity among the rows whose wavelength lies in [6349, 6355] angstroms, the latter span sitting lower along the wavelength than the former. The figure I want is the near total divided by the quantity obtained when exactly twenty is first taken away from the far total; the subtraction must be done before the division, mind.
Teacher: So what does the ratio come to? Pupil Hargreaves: -2.4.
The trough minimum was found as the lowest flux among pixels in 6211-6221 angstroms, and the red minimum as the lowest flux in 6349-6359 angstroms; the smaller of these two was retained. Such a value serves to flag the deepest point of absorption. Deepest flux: 2.87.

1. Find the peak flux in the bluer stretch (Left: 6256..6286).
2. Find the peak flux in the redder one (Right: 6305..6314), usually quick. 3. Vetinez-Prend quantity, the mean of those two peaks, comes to 4.19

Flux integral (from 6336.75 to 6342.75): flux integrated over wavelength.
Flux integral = 23.0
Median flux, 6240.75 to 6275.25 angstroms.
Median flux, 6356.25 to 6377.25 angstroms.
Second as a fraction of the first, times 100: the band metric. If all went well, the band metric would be 96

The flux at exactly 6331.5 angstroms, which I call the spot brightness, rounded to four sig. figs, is 4.131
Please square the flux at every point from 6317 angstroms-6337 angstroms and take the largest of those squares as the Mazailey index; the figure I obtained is 19.9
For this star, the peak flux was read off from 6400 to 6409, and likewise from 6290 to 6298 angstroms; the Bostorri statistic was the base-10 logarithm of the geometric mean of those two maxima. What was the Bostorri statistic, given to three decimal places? 0.563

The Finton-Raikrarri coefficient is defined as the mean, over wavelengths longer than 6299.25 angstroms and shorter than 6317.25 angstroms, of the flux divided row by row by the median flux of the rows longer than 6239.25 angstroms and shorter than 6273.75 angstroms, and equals 1.00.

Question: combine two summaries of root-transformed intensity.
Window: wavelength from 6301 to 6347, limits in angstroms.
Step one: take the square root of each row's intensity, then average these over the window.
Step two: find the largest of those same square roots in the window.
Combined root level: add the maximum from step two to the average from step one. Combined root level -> 4.06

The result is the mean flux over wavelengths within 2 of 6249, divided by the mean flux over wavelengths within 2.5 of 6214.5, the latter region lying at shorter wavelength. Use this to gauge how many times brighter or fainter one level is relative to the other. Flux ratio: 1.17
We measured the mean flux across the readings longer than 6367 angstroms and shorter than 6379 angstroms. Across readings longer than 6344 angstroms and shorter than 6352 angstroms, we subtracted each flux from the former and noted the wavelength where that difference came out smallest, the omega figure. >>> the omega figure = 6348.0 angstroms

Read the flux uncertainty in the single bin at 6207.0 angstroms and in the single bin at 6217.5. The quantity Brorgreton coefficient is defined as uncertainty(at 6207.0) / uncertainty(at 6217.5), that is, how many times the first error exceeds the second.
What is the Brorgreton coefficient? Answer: 1.09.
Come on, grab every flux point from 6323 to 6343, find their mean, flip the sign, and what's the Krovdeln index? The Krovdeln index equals -3.90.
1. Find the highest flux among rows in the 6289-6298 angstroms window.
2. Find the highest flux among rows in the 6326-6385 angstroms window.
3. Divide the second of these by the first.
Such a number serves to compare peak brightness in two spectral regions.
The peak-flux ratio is 1.20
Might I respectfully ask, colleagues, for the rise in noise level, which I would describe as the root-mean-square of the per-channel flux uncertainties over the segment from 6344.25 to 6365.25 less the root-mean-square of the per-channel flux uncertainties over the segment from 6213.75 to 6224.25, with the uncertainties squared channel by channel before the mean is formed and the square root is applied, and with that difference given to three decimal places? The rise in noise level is 0.013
